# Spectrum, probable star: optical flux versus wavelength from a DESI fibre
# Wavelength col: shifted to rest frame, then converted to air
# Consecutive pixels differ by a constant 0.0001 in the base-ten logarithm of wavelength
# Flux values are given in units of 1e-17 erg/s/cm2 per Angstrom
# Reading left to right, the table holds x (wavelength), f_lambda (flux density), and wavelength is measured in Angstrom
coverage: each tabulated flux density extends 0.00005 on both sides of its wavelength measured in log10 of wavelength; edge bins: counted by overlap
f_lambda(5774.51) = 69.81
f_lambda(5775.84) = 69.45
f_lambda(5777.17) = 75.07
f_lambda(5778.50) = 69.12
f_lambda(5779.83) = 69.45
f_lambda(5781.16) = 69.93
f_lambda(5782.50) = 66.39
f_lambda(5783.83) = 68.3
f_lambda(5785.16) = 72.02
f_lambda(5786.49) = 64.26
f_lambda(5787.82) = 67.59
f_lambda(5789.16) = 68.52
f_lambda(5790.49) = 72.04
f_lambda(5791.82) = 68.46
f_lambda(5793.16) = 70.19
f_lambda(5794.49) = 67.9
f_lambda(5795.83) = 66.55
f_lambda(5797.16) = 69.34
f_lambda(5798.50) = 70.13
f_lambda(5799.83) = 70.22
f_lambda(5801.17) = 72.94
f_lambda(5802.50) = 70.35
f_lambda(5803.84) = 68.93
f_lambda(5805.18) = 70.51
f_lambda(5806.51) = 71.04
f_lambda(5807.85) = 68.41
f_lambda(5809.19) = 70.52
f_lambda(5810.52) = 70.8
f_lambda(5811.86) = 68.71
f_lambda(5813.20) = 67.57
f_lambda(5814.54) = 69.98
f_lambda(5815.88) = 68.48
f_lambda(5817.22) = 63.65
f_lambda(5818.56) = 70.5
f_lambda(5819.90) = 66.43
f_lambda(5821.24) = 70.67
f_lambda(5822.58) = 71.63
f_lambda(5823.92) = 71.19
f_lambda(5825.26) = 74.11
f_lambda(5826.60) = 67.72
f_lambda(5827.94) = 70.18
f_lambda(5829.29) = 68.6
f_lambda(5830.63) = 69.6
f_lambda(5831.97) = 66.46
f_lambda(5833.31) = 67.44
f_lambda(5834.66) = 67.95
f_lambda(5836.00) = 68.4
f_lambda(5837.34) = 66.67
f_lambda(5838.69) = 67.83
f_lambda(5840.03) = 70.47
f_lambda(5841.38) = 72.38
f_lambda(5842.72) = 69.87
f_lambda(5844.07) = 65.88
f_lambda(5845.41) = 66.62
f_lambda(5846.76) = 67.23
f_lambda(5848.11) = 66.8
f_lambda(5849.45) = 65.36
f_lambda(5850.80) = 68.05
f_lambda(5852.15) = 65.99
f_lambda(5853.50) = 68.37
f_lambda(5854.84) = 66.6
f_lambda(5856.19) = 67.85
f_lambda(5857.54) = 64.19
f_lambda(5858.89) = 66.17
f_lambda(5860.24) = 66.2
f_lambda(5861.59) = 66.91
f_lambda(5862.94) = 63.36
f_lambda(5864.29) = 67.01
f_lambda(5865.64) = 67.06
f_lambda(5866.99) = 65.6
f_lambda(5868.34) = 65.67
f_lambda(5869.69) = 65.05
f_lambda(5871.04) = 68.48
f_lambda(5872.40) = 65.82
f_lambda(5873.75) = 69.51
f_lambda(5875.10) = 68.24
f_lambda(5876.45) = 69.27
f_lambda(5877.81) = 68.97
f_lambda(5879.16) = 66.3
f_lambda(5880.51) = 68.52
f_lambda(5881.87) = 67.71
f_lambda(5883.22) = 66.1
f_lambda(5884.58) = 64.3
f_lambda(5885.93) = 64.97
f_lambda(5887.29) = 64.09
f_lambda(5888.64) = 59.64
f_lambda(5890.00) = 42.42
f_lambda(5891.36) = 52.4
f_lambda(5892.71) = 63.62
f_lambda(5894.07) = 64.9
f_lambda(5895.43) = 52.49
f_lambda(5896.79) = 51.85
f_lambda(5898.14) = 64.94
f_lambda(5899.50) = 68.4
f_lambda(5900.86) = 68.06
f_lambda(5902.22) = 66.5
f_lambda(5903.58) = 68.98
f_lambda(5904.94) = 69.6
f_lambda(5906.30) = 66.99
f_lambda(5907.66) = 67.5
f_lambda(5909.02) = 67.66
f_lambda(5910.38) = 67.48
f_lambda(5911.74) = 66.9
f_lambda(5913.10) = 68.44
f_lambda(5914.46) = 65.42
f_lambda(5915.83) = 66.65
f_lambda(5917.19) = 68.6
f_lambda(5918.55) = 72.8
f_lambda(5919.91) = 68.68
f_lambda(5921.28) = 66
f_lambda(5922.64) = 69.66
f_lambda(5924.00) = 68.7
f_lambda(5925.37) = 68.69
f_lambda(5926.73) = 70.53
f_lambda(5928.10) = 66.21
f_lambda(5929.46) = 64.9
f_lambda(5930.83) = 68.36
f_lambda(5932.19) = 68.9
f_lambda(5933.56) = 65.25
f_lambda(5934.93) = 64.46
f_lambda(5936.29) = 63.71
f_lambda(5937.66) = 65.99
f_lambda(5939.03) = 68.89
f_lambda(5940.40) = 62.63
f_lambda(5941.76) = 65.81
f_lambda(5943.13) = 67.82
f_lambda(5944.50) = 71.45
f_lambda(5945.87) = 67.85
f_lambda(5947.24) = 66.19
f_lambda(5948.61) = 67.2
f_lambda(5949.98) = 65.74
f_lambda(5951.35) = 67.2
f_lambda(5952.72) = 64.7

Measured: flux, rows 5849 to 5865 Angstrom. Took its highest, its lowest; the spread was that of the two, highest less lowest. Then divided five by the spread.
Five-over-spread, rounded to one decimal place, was 1.0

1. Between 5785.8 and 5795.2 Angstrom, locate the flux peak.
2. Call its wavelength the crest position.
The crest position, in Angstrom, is 5790.49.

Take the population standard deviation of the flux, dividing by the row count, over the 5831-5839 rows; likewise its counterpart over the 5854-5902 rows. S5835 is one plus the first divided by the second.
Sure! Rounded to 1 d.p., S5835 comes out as 1.1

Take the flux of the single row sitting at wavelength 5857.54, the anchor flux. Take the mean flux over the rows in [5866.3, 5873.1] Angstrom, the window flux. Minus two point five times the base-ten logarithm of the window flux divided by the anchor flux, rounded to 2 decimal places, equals -0.03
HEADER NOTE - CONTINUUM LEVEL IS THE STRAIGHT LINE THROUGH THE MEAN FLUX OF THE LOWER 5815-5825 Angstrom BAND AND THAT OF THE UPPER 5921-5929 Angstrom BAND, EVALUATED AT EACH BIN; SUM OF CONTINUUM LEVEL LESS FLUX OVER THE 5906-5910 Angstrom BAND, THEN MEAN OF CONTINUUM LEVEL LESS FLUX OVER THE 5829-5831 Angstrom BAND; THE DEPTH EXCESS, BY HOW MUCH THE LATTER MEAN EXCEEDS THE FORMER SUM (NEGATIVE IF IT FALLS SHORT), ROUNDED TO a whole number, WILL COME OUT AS -3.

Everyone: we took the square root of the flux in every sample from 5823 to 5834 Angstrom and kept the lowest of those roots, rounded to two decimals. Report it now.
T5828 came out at 8.15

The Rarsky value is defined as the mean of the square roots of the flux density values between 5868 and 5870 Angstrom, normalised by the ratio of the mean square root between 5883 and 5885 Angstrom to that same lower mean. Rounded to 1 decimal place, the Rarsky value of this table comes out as 8.1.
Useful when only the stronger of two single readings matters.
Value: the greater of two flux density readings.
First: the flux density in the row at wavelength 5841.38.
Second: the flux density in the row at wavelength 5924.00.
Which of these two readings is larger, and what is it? 72.4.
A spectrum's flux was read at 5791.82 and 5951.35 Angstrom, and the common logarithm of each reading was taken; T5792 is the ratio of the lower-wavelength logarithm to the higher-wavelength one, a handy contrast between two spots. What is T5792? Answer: 1.004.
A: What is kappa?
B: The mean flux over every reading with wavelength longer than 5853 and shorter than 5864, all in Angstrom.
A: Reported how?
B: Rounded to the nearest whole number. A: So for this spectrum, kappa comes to 66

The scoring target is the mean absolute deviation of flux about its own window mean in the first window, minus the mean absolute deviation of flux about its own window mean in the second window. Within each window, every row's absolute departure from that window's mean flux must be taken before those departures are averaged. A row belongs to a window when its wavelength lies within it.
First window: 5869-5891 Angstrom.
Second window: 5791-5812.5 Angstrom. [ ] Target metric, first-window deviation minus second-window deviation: 2.5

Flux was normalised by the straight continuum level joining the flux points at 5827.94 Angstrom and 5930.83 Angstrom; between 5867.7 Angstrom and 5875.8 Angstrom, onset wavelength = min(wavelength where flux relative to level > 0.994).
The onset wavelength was 5873.75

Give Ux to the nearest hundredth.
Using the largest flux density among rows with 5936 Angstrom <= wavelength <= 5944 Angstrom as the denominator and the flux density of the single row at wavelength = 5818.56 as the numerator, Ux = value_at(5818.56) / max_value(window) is 1.02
